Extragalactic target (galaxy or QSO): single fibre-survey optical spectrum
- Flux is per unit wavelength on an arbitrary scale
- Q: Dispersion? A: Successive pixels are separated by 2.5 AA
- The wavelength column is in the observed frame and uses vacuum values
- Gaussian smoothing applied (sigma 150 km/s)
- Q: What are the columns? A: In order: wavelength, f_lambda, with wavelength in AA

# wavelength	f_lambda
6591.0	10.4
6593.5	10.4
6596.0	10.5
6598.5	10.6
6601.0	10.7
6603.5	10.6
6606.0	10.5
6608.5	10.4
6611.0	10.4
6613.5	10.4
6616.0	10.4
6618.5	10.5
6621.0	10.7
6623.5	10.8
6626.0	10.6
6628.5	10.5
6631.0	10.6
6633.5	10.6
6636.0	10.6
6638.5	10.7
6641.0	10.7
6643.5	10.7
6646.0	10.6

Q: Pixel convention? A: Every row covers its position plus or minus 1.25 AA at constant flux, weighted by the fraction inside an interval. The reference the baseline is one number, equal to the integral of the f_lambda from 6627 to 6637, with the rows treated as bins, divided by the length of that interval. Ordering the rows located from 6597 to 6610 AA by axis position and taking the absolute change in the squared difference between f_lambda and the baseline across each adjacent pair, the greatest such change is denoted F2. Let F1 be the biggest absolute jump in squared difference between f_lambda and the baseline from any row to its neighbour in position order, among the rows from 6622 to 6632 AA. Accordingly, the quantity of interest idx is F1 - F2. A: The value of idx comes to 0.025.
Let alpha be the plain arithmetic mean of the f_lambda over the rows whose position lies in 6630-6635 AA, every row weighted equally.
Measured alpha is 10.6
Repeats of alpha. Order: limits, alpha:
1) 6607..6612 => 10.4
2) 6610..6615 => 10.4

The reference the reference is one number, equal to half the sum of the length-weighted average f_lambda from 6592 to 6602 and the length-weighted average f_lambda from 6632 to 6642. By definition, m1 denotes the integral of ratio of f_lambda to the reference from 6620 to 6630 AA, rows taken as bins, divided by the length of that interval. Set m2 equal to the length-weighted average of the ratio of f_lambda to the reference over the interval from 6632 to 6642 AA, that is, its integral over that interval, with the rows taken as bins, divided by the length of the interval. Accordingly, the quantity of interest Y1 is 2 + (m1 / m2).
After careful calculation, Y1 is 3.00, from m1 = 1.00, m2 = 1.005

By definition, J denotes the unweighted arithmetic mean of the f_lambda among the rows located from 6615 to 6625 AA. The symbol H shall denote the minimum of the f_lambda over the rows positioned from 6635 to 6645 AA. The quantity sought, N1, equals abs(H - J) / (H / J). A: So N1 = 0.00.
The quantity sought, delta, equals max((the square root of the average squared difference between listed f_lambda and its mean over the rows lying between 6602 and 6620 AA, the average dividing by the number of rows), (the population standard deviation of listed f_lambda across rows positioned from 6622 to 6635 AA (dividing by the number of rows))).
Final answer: 0.098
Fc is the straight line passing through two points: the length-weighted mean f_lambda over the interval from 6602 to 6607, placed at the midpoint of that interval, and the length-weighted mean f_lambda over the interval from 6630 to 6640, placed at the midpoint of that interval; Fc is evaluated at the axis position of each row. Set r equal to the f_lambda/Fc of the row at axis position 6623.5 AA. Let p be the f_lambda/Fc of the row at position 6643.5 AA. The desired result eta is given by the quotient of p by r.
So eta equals 0.99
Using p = 1.005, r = 1.02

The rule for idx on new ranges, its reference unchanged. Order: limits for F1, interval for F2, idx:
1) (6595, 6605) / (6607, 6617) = 0.015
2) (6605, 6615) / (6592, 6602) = 0.000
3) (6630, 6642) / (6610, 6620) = -0.010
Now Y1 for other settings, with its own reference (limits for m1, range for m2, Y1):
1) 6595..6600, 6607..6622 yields 3.01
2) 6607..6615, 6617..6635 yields 2.98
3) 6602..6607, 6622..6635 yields 2.99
